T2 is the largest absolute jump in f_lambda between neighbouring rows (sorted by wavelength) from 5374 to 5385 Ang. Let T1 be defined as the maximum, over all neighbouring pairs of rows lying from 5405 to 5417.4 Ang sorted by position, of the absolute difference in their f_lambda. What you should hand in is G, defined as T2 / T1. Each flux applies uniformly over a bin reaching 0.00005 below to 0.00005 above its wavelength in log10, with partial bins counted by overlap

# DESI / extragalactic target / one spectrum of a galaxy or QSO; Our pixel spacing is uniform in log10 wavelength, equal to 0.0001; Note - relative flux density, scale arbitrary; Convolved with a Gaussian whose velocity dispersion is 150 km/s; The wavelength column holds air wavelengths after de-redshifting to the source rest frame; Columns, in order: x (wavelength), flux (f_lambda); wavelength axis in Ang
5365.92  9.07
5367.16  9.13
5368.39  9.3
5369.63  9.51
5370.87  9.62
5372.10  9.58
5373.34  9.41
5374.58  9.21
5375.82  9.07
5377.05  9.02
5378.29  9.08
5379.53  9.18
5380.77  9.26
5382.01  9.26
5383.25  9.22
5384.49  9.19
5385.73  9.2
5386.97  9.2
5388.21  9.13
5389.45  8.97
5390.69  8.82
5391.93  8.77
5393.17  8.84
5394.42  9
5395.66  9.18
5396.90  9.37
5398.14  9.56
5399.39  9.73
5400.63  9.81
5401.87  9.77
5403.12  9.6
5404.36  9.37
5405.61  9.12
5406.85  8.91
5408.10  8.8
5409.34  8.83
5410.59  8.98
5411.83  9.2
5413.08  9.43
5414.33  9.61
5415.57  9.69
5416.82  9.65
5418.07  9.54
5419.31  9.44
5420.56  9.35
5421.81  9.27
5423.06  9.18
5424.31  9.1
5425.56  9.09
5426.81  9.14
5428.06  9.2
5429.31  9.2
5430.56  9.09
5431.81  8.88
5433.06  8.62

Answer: 0.6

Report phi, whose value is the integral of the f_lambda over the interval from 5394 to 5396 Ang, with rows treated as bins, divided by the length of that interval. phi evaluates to 9.1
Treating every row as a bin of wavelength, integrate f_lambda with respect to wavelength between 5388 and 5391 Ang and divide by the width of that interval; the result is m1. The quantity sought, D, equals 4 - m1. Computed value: -4.97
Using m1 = 9.0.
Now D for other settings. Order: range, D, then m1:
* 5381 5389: -5.20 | 9.2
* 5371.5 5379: -5.22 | 9.2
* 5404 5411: -4.98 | 9.0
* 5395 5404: -5.57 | 9.6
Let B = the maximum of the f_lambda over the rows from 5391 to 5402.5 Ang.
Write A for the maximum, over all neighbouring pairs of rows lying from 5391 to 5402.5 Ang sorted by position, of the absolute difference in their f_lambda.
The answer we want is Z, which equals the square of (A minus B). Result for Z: 92.5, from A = 0.19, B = 9.81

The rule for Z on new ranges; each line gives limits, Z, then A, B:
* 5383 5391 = 82.1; 0.16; 9.22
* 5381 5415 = 91.4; 0.25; 9.81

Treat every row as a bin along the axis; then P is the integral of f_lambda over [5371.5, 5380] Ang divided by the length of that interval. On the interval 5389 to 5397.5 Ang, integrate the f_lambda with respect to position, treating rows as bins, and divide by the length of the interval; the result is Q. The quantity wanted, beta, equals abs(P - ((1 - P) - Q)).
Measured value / 26.43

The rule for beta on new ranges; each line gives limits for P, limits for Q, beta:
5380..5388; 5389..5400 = 26.56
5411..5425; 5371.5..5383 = 27.02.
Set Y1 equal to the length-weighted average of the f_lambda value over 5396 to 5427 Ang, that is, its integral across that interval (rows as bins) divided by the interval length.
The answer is 9.34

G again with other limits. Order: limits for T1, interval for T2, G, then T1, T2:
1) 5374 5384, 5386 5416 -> 1.8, 0.14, 0.25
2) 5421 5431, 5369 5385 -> 1.8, 0.11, 0.20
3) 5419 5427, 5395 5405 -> 2.6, 0.09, 0.23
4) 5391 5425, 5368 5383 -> 0.8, 0.25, 0.21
